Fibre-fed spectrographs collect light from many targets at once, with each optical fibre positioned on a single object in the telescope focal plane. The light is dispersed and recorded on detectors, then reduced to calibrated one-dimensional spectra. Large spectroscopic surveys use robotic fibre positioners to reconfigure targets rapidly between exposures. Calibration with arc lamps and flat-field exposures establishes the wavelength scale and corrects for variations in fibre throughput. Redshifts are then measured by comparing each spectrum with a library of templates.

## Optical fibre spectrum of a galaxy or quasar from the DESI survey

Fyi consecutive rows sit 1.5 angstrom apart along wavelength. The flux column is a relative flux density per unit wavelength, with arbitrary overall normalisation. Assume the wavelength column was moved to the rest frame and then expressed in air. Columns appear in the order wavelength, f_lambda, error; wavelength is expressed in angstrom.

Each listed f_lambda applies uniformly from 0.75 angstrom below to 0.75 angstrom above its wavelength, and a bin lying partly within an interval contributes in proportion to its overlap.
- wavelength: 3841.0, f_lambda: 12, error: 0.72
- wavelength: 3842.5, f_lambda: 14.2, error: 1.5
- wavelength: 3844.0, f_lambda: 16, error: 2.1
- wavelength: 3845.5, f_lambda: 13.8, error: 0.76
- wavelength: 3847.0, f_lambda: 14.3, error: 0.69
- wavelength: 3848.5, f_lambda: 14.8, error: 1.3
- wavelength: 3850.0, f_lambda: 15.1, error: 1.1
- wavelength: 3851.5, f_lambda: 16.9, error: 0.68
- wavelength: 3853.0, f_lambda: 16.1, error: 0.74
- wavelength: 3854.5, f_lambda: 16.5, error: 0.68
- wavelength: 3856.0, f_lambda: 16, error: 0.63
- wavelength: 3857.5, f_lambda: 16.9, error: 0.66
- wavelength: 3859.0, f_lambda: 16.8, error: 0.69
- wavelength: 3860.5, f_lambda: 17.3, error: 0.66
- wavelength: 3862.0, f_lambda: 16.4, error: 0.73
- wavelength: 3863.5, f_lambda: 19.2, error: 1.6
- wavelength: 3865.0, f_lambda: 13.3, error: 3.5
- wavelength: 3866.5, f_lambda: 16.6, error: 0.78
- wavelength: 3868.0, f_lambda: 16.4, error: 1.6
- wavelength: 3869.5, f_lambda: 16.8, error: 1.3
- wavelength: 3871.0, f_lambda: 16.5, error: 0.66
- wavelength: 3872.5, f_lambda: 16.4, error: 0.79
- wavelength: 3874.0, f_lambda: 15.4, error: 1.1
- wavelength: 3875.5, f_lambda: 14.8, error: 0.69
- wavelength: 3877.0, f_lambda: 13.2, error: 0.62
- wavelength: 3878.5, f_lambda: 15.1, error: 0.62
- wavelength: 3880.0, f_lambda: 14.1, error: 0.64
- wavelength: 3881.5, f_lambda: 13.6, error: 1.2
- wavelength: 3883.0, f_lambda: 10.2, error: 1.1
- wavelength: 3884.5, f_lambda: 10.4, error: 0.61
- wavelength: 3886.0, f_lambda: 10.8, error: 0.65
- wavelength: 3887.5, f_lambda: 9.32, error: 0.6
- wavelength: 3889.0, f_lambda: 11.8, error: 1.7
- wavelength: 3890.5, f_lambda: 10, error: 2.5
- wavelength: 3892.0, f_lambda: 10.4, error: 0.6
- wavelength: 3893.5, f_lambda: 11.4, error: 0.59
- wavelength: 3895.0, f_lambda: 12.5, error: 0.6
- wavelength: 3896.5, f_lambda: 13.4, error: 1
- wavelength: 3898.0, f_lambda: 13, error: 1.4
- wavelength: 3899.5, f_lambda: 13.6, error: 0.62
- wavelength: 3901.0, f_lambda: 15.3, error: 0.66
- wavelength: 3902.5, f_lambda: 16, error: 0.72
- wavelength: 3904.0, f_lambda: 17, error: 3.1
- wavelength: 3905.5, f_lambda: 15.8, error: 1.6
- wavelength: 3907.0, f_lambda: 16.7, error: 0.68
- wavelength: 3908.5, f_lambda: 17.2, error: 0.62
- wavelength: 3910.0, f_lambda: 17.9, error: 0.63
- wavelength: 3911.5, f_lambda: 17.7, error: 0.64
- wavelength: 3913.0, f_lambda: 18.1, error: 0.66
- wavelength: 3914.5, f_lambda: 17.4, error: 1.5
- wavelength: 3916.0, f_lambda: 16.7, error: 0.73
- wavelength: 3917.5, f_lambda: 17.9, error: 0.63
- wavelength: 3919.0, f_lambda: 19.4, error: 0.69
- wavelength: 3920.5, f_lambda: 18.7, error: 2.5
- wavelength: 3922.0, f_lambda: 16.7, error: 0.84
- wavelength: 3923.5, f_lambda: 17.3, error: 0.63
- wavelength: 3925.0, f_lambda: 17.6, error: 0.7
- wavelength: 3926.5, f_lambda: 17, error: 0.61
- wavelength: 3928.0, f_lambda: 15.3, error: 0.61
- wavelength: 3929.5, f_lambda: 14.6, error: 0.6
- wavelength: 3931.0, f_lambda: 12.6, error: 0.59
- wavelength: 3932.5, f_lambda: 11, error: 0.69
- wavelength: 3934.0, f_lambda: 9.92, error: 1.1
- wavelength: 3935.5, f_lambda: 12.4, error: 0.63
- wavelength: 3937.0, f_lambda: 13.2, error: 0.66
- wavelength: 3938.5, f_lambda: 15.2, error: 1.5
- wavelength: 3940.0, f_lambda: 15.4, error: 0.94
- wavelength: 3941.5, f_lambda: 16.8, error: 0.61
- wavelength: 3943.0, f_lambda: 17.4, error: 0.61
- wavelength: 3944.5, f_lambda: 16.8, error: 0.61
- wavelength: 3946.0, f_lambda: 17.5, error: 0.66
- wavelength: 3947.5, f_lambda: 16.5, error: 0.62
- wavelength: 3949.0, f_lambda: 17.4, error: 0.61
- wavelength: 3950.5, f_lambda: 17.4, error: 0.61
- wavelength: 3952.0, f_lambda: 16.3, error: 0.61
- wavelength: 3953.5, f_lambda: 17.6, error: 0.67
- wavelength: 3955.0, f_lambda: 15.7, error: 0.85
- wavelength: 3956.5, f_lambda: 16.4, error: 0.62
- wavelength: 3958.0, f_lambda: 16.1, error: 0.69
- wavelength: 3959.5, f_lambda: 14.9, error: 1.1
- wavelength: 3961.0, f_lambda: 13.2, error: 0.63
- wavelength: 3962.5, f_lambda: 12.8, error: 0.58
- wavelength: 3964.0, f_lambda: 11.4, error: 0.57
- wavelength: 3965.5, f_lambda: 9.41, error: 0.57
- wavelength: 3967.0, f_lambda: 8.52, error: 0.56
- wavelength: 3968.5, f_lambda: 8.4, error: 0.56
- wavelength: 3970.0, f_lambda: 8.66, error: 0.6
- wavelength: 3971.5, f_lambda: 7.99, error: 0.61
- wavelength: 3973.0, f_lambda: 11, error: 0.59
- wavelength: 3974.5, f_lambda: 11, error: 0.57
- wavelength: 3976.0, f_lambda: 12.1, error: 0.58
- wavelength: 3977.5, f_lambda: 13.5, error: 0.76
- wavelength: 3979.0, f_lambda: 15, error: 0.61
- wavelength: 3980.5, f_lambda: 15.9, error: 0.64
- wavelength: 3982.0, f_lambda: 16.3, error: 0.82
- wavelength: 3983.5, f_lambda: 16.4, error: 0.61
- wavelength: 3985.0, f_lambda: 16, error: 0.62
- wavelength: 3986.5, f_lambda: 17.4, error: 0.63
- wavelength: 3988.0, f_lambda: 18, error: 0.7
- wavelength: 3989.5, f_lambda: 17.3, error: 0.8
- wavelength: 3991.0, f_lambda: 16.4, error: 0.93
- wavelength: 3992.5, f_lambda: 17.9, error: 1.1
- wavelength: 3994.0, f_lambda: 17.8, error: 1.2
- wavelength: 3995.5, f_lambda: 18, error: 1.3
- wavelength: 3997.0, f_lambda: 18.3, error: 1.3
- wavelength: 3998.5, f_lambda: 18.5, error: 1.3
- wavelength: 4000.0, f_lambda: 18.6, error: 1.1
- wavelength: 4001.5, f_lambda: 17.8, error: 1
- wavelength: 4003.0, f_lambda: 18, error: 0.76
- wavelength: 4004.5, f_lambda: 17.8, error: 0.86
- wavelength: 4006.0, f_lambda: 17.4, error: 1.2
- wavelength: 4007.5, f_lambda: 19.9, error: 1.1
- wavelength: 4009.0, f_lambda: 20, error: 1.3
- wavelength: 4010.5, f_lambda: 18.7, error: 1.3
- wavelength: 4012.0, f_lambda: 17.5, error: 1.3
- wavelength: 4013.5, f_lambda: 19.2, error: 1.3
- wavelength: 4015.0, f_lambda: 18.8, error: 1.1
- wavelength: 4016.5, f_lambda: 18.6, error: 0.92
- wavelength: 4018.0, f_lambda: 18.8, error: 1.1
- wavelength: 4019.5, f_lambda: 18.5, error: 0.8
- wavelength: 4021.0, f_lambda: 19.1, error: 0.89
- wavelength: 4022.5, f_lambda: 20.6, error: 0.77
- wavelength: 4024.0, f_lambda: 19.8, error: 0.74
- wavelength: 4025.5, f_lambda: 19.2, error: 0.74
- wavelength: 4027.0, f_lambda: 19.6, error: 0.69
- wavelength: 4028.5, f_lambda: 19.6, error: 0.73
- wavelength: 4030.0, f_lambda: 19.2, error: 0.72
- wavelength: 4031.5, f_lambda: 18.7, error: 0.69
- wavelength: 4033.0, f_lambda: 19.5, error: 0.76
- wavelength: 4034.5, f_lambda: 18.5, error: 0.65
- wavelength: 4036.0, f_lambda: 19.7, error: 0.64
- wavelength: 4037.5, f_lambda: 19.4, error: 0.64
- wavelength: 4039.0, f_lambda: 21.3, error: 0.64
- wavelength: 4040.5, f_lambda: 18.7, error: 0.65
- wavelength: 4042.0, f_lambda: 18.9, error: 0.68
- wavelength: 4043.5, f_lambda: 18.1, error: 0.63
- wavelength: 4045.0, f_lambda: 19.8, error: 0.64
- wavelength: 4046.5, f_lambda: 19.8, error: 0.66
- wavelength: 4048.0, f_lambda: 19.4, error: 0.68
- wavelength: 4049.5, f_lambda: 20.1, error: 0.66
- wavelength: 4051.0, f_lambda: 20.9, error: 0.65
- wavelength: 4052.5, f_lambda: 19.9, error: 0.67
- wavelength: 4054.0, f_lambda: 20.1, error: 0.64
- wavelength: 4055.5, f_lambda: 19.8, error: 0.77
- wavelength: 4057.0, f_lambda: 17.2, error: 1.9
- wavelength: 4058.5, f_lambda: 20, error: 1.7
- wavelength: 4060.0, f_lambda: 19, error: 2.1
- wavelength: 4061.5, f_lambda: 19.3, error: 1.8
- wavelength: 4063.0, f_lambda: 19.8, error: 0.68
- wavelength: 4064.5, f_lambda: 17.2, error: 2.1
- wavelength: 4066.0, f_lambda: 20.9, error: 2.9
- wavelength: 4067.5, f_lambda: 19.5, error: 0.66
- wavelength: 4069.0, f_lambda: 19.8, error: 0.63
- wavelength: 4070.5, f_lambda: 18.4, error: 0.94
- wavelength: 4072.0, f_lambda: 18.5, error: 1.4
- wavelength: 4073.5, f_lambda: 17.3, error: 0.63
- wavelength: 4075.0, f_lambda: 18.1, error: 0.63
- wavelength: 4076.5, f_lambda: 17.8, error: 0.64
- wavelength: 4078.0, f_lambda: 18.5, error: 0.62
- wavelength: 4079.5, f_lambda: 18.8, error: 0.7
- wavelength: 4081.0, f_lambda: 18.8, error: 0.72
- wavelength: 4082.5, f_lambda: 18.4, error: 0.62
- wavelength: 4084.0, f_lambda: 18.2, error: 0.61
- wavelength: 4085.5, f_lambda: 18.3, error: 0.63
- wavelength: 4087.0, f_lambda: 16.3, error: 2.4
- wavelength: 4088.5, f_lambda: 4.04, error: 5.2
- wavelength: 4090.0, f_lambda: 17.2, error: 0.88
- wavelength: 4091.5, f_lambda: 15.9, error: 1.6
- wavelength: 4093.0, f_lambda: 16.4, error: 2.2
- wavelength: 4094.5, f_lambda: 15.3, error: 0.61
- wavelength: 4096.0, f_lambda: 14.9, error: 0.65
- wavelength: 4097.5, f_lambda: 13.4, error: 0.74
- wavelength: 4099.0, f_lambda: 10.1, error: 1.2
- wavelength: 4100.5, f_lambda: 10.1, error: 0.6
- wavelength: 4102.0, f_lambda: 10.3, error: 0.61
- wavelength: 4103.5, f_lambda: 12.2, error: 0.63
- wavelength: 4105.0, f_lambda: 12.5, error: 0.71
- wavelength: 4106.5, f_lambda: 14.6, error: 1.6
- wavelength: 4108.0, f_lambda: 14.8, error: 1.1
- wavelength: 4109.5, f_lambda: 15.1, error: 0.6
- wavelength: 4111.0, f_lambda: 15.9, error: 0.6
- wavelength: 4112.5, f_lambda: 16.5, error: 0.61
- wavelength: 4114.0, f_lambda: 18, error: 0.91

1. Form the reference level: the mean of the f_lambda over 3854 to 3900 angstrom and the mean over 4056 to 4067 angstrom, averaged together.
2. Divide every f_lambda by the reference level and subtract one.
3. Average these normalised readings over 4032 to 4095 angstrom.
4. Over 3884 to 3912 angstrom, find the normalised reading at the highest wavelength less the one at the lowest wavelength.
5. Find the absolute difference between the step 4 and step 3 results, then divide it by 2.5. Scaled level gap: 0.13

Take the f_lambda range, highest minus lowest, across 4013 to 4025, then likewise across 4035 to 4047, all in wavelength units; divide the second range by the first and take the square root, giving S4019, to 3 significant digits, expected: 1.23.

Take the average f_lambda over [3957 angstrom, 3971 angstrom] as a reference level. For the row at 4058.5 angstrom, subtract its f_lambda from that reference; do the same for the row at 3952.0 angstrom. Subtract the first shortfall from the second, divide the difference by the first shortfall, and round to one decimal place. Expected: -0.4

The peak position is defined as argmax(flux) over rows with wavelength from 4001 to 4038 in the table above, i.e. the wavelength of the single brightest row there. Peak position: 4022.5 angstrom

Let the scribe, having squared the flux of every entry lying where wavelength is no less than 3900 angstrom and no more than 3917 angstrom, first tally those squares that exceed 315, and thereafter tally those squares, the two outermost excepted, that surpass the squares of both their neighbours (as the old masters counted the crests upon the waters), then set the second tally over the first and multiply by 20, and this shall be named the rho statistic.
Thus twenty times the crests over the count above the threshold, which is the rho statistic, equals 30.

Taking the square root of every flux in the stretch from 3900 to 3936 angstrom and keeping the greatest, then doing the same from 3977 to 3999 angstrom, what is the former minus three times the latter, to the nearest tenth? -8.5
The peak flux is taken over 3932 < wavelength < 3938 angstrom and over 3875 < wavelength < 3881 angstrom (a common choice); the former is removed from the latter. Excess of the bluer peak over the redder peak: 2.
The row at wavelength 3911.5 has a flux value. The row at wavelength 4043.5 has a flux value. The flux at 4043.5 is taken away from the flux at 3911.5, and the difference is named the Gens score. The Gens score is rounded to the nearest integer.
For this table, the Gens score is 0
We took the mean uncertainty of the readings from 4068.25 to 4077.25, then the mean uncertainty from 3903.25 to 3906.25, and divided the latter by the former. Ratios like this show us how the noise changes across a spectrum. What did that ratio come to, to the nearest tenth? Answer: 2.9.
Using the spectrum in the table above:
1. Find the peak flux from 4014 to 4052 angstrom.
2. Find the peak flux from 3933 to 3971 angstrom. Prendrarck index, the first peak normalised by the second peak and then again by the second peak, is 0.069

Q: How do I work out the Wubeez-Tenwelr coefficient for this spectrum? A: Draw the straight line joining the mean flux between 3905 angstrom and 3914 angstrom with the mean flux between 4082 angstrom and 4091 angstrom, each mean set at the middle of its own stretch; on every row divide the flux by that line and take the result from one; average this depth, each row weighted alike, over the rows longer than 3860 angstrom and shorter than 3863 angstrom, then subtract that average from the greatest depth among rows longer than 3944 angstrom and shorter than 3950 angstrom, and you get 0.0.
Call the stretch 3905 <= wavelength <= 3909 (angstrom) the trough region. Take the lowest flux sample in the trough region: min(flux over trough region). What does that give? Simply 15.8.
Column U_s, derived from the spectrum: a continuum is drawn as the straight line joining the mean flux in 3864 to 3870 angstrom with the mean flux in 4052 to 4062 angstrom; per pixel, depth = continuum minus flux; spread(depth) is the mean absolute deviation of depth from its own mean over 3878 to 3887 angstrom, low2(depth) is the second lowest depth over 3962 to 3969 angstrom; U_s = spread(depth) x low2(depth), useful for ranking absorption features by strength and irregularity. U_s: 12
